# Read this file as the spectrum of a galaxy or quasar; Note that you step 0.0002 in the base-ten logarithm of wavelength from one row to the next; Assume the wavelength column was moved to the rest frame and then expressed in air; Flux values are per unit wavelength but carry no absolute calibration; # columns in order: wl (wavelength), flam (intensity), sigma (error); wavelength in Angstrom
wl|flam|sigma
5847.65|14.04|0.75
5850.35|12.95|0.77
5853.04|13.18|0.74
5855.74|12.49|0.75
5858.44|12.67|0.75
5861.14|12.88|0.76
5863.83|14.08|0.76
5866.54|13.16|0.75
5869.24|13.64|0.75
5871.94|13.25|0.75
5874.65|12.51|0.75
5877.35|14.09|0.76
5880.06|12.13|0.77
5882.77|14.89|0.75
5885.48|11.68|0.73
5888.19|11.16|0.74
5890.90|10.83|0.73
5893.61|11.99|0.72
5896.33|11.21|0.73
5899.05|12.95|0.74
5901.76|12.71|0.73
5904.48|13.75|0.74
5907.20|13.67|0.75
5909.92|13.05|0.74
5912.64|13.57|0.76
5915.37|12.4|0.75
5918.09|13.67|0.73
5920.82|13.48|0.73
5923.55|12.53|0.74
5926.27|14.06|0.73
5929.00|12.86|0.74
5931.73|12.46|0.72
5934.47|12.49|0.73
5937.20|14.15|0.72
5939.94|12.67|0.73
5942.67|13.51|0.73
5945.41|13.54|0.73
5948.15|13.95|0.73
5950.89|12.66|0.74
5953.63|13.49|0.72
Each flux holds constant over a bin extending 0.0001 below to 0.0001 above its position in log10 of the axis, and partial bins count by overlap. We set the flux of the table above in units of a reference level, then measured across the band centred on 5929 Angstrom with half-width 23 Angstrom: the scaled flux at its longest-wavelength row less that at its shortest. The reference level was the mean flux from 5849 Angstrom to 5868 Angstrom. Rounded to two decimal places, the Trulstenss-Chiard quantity -0.08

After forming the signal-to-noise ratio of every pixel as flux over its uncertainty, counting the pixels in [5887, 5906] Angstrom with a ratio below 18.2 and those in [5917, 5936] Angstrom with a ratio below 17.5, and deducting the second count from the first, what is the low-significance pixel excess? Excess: 2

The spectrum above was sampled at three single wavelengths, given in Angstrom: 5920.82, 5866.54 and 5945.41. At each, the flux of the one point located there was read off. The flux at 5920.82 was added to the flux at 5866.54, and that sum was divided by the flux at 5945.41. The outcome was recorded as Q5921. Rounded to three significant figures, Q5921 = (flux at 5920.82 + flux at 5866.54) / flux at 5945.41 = 1.97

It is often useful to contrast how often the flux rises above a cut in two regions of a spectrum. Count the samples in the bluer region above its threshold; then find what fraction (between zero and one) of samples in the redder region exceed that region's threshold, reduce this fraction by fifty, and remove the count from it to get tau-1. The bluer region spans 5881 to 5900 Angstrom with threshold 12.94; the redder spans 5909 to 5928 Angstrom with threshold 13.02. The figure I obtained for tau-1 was -51.3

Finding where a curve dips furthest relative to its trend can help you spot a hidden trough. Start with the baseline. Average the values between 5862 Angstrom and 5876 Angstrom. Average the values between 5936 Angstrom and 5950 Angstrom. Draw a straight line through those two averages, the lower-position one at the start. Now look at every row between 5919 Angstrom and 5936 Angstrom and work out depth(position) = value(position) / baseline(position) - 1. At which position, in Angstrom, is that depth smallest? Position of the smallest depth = 5931.73 Angstrom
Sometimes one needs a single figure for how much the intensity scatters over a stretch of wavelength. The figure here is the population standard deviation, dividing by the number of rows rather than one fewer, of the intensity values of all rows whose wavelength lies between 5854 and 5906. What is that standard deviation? 1.06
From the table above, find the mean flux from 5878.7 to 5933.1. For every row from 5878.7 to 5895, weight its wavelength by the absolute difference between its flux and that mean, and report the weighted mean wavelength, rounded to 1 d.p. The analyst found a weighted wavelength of 5886.9 Angstrom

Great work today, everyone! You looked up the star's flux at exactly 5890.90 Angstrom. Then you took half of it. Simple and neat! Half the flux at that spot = 5.4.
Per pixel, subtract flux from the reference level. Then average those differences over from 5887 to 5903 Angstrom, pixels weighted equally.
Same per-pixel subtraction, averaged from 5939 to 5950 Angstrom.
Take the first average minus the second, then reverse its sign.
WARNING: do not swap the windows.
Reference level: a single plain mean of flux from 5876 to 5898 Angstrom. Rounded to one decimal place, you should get -1.6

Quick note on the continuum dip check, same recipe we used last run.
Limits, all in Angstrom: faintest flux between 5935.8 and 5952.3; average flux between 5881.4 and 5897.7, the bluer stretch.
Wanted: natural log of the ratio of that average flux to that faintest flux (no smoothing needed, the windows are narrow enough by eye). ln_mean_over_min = -0.057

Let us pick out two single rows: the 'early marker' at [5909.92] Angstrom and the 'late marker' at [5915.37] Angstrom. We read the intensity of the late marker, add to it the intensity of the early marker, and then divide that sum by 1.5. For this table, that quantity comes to 17.0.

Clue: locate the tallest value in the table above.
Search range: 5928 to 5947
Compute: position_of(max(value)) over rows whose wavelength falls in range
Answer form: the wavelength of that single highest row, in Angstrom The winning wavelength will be 5937.20 Angstrom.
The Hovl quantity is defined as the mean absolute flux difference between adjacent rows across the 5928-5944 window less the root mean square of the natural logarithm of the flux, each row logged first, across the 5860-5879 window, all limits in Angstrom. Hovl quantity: -1.71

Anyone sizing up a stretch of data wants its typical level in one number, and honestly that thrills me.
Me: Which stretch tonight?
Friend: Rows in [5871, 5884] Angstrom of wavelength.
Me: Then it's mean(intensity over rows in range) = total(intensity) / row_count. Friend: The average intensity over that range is 13.4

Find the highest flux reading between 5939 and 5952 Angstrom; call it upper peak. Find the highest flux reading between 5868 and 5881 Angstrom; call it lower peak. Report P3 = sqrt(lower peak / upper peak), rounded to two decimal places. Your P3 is 1.01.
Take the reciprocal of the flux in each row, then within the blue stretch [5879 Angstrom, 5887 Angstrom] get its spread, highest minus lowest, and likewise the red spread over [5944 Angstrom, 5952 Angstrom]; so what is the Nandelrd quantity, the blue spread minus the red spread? 0.011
